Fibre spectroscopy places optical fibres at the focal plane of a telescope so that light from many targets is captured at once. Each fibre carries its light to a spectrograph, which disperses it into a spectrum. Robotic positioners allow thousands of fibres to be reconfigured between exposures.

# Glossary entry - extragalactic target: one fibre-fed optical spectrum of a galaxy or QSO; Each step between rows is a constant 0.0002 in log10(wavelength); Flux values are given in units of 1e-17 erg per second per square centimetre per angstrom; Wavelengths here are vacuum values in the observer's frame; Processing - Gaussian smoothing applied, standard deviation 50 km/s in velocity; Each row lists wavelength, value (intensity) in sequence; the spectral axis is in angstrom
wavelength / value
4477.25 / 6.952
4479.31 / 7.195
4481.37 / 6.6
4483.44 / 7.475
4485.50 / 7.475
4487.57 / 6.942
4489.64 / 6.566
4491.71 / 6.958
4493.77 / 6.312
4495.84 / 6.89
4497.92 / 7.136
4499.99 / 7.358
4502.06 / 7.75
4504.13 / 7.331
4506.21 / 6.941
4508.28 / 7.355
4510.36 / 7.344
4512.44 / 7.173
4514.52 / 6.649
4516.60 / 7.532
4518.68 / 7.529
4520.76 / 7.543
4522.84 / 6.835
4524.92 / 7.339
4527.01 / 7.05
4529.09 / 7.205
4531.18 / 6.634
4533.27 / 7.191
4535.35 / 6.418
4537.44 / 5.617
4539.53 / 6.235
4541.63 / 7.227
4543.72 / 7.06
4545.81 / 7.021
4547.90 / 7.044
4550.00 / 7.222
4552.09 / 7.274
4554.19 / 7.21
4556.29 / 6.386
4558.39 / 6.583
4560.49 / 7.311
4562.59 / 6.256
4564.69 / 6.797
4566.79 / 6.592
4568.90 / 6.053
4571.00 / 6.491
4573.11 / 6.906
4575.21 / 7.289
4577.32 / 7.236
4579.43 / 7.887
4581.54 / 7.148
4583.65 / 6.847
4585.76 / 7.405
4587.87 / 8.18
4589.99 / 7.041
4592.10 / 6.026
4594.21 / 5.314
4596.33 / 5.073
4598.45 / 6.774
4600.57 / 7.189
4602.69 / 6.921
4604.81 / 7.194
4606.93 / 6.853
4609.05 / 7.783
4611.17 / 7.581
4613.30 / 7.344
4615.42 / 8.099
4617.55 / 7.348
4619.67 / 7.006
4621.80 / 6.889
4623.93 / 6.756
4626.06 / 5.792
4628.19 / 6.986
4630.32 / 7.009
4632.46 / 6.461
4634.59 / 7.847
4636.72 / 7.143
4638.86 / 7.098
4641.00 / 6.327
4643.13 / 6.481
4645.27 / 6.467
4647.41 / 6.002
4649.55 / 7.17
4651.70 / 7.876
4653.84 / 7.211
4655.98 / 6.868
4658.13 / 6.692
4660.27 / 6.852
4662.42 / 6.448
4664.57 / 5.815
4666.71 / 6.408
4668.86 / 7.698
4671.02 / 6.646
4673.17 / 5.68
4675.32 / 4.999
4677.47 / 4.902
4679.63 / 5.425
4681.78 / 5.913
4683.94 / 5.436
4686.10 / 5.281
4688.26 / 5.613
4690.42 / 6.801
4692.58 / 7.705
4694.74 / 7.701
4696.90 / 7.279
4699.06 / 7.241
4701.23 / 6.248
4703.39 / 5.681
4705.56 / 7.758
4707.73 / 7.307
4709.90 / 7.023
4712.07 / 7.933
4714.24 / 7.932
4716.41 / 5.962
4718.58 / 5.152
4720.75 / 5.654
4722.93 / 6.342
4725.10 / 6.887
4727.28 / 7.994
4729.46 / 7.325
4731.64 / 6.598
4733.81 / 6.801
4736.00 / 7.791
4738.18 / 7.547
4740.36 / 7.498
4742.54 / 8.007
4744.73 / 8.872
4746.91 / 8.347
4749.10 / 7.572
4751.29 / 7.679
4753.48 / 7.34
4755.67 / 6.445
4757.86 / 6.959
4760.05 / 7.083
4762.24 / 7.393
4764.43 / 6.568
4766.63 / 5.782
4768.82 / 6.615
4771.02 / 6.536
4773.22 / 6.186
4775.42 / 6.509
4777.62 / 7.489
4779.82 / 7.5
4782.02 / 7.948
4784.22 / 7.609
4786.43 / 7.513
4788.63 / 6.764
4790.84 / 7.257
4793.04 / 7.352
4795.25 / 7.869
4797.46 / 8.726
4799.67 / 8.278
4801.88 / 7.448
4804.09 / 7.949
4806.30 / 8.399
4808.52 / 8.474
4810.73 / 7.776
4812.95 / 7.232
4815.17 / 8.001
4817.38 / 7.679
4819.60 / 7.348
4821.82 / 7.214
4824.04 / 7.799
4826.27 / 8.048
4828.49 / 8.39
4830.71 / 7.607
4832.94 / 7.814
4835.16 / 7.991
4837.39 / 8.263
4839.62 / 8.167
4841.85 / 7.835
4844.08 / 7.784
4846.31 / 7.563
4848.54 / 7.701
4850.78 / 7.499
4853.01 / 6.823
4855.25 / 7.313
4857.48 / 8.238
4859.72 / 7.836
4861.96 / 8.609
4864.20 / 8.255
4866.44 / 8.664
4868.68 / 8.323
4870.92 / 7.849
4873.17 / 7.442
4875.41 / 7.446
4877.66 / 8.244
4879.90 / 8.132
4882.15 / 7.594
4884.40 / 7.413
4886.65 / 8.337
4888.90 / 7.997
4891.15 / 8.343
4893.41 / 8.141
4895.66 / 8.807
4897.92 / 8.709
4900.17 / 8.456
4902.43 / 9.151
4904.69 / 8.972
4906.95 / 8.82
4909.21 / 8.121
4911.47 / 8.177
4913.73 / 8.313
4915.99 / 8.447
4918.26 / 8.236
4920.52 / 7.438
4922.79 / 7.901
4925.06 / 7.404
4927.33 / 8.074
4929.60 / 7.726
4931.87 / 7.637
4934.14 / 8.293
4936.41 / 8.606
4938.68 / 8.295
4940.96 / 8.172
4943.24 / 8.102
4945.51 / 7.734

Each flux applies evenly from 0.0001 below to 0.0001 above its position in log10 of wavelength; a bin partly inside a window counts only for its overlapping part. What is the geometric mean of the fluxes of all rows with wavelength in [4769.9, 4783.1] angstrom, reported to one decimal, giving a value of 7.0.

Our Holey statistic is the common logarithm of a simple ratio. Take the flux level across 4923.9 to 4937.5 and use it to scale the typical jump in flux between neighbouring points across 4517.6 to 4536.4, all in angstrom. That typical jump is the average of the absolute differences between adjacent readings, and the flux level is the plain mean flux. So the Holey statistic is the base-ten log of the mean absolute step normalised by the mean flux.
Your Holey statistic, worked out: -1.25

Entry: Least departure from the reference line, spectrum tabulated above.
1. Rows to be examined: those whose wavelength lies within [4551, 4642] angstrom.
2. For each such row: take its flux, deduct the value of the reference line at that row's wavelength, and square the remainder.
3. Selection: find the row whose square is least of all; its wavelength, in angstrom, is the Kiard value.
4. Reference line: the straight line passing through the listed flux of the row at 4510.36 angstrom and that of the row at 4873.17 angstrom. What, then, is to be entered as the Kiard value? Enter 4617.55 angstrom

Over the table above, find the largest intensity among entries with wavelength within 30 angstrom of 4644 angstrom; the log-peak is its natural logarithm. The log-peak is 2.09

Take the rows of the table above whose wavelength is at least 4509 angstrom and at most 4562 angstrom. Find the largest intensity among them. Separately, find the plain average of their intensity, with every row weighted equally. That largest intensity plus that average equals 14.5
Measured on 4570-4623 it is 15.2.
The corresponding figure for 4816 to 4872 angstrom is 16.5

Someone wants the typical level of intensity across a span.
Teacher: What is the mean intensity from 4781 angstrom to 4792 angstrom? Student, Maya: 7.4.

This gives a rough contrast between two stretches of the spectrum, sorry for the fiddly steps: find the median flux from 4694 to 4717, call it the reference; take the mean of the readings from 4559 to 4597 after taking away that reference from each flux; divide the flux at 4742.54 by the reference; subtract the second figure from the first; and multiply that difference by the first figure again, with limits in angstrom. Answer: 0.8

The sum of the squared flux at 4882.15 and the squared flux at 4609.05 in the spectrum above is 118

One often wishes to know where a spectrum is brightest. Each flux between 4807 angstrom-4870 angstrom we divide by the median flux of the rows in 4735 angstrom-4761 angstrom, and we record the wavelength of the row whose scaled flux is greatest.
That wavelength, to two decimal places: 4866.44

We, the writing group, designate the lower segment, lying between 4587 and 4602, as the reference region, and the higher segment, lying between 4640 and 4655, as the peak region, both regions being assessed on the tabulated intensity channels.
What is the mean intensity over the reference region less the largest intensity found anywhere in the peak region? -1.4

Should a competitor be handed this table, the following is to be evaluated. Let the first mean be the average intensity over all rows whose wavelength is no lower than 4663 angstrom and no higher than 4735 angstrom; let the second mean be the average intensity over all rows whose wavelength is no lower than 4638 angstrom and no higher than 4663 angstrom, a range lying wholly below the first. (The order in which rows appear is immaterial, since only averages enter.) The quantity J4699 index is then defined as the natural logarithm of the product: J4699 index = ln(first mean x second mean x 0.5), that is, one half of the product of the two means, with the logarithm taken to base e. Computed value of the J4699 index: 3.10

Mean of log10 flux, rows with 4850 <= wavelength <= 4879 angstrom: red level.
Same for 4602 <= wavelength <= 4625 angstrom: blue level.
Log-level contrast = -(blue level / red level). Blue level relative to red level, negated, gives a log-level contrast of -0.960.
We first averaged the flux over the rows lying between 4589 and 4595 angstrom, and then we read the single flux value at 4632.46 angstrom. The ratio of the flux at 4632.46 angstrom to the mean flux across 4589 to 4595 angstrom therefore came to 1.05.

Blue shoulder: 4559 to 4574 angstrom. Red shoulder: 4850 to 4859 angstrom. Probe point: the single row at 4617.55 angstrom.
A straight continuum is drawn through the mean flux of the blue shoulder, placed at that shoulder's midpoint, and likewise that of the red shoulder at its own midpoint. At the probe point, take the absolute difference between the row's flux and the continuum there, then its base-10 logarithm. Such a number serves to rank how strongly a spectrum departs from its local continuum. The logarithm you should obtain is -0.24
